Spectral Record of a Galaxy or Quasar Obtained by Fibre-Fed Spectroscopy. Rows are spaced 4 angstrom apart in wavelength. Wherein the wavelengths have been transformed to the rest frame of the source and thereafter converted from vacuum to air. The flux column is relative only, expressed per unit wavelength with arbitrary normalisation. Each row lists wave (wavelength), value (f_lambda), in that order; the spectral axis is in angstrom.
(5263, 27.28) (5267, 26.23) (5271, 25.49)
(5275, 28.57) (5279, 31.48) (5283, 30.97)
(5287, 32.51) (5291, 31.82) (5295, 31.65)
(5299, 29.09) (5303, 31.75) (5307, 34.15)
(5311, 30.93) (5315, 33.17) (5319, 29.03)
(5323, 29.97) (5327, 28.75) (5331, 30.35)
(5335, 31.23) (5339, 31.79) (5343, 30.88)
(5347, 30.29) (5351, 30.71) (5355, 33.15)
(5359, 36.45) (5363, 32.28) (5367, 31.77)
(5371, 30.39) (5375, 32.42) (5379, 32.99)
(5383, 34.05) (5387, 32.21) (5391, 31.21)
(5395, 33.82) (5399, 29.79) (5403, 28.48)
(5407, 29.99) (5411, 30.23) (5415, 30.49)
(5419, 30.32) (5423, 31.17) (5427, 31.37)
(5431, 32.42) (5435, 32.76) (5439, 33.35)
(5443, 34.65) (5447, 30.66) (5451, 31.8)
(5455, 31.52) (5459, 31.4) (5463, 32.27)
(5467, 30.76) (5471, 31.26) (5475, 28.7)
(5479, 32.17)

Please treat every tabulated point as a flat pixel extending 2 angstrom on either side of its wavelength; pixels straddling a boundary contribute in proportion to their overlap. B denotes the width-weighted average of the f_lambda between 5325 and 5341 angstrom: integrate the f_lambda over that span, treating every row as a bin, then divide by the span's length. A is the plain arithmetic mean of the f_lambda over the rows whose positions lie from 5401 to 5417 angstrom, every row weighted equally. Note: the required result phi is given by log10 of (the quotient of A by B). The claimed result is -0.011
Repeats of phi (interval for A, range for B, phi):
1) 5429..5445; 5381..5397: 0.006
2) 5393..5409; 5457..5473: -0.013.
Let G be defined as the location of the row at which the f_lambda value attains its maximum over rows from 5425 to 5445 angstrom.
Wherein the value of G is 5443 angstrom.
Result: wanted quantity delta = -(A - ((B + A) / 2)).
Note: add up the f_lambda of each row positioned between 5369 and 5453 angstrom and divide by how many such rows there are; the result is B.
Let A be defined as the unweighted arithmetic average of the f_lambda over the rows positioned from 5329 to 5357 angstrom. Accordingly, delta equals 0.22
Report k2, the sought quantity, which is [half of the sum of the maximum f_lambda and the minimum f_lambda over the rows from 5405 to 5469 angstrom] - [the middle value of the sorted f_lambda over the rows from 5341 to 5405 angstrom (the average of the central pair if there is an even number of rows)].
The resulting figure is 0.33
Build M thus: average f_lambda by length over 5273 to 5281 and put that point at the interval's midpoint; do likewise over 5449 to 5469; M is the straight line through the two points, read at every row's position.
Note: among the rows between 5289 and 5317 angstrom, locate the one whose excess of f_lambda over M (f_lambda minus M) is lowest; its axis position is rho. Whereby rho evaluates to 5299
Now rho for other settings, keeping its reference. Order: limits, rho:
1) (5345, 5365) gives 5347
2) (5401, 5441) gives 5403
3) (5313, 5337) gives 5327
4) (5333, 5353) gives 5347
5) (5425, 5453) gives 5447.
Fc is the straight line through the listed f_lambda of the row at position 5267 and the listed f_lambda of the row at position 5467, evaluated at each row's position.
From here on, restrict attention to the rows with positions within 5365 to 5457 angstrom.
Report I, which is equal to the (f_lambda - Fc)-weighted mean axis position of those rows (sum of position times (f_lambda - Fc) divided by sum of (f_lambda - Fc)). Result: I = 5404.5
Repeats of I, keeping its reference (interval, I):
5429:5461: 5441.4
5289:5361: 5324.7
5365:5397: 5381.8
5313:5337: 5323.8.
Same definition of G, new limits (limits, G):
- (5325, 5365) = 5359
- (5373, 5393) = 5383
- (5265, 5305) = 5287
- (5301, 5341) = 5307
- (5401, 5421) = 5415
